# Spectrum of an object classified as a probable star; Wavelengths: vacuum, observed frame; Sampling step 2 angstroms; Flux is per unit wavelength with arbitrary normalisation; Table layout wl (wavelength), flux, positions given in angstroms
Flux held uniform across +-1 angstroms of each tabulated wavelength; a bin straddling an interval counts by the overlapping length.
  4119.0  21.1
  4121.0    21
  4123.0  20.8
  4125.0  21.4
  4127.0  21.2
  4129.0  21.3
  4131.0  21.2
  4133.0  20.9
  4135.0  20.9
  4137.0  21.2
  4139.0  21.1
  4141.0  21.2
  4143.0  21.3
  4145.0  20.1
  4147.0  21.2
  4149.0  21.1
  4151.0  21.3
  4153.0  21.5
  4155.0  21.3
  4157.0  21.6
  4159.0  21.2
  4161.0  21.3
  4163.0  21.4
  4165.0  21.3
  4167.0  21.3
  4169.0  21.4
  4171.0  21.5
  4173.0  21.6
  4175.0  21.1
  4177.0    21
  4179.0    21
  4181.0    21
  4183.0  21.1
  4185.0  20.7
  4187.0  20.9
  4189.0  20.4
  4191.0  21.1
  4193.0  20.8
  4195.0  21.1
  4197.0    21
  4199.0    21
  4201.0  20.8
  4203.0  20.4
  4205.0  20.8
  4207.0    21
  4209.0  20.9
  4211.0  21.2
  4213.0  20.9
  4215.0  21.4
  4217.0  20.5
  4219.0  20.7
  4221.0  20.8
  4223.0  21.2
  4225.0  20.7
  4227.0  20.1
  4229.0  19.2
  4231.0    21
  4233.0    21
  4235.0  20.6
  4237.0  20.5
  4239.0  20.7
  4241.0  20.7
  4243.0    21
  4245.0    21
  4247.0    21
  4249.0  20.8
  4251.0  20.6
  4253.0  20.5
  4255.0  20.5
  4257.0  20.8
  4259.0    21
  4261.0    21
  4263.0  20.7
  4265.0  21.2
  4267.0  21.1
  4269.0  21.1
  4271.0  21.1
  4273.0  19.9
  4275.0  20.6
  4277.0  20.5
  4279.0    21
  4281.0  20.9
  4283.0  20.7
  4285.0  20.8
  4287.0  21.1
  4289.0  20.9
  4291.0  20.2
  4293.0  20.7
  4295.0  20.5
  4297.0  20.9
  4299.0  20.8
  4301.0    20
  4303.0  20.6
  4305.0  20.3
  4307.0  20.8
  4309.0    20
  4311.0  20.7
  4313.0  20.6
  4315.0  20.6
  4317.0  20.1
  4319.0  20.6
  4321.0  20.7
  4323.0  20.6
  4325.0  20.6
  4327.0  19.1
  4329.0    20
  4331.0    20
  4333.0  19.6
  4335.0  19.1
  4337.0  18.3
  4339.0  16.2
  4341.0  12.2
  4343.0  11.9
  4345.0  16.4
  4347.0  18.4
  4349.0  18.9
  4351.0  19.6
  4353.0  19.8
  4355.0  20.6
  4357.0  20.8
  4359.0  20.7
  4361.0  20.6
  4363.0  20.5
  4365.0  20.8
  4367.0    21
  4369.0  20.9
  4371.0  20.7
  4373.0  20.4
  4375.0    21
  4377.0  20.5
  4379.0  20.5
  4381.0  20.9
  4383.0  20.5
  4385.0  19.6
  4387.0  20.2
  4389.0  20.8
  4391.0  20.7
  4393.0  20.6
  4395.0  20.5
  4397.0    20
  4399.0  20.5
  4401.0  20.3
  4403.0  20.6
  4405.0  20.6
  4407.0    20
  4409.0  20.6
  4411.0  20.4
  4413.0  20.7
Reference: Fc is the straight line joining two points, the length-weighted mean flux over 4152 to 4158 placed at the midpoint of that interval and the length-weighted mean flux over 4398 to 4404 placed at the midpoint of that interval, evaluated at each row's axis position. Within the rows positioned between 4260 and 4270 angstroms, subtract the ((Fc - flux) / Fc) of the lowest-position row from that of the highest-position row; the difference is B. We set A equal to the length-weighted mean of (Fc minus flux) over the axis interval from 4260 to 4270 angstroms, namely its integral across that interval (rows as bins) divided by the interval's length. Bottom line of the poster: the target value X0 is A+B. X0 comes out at -0.01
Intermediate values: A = 0.0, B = -0.006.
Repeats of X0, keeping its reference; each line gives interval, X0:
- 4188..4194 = 0.53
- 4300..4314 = 0.39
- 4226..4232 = 1.02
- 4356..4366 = -0.05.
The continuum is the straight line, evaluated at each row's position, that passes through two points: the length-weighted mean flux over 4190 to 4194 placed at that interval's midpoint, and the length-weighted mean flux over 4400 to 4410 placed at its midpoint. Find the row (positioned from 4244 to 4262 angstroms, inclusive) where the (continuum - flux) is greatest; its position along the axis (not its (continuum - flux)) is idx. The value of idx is 4253.0 angstroms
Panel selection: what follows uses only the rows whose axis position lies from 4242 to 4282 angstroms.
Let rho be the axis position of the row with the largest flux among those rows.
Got 4265.0 angstroms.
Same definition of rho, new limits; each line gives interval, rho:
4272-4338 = 4287.0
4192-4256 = 4215.0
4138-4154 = 4153.0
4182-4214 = 4211.0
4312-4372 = 4367.0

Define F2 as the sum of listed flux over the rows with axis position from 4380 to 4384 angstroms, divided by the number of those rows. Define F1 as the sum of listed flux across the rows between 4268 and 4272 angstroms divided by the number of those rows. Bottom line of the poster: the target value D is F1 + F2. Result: 41.8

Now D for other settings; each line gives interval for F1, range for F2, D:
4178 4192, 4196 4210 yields 41.7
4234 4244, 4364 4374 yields 41.5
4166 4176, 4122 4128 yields 42.5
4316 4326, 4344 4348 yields 37.9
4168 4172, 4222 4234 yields 42.0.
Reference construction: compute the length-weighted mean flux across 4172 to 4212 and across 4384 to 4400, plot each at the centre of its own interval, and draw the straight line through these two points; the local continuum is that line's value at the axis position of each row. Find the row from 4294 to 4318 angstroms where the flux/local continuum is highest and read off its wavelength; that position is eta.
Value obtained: 4297.0 angstroms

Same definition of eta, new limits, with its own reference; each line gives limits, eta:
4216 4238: 4223.0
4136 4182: 4173.0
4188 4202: 4195.0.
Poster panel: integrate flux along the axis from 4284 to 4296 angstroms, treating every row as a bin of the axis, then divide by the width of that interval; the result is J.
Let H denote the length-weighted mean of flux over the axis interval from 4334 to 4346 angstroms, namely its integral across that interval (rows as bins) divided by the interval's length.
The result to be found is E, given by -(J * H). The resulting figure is -325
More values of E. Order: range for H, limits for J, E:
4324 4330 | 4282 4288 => -415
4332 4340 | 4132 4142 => -385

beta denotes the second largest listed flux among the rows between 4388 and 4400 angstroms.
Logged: 20.7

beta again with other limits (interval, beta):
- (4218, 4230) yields 20.8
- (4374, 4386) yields 20.9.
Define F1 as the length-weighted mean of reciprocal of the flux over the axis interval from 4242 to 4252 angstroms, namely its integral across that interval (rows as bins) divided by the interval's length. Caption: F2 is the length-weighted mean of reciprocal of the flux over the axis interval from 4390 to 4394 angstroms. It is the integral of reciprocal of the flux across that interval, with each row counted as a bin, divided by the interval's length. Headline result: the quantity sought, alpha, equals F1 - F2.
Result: -0.001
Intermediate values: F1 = 0.0479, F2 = 0.048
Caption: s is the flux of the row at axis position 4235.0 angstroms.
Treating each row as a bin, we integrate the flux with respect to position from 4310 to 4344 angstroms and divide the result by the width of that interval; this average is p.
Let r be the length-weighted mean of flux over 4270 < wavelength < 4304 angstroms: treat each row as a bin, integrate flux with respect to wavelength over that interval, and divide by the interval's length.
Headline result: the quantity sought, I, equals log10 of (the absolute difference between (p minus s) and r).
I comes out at 1.35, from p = 18.9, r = 20.7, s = 20.6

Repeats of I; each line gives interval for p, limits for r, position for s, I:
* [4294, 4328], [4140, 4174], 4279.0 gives 1.34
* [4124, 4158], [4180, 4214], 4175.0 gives 1.32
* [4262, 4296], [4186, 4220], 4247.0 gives 1.32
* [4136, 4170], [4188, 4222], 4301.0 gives 1.29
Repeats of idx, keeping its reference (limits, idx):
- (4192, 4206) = 4203.0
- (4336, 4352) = 4343.0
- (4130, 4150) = 4145.0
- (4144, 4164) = 4145.0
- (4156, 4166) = 4159.0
